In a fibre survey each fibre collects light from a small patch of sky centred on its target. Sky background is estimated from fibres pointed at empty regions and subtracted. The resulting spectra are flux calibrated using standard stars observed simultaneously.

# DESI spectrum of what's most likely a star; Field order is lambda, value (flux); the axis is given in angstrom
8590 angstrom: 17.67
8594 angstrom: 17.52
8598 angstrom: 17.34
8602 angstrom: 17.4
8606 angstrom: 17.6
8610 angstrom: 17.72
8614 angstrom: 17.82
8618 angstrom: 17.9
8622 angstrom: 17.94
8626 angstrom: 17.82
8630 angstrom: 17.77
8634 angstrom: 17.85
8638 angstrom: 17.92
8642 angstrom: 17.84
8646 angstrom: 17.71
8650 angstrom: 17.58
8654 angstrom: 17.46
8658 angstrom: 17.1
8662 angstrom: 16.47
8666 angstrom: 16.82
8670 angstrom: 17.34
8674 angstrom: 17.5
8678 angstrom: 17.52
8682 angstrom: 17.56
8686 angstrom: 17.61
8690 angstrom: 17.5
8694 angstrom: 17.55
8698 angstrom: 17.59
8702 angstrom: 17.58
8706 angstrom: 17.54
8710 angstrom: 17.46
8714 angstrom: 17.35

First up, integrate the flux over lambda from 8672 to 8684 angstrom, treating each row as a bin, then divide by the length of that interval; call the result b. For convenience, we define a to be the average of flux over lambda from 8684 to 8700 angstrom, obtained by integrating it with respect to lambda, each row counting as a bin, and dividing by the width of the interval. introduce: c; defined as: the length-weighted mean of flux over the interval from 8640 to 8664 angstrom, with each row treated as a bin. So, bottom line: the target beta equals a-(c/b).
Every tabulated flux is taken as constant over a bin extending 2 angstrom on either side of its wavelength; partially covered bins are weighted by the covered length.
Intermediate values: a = 17.6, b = 17.5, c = 17.4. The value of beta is 16.6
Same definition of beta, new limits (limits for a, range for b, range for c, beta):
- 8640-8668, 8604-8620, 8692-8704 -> 16.3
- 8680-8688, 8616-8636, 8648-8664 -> 16.6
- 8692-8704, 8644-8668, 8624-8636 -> 16.5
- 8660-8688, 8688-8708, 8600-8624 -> 16.2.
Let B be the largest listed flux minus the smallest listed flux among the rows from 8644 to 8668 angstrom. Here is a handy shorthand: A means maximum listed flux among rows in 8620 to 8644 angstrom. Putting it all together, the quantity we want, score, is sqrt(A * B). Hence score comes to 4.7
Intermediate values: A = 17.94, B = 1.24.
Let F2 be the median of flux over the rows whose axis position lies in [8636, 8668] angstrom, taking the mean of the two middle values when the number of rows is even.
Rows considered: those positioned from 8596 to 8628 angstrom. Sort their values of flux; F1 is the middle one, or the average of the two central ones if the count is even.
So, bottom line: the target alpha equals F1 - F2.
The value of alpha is 0.25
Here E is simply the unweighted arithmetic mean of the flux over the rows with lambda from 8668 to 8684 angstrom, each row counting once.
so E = 17.48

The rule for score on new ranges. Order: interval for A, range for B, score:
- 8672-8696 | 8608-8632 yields 2.0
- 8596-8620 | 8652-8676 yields 4.3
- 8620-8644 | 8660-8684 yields 4.4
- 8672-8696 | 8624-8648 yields 1.9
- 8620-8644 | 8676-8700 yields 1.4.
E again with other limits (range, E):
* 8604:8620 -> 17.76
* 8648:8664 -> 17.15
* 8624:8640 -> 17.84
